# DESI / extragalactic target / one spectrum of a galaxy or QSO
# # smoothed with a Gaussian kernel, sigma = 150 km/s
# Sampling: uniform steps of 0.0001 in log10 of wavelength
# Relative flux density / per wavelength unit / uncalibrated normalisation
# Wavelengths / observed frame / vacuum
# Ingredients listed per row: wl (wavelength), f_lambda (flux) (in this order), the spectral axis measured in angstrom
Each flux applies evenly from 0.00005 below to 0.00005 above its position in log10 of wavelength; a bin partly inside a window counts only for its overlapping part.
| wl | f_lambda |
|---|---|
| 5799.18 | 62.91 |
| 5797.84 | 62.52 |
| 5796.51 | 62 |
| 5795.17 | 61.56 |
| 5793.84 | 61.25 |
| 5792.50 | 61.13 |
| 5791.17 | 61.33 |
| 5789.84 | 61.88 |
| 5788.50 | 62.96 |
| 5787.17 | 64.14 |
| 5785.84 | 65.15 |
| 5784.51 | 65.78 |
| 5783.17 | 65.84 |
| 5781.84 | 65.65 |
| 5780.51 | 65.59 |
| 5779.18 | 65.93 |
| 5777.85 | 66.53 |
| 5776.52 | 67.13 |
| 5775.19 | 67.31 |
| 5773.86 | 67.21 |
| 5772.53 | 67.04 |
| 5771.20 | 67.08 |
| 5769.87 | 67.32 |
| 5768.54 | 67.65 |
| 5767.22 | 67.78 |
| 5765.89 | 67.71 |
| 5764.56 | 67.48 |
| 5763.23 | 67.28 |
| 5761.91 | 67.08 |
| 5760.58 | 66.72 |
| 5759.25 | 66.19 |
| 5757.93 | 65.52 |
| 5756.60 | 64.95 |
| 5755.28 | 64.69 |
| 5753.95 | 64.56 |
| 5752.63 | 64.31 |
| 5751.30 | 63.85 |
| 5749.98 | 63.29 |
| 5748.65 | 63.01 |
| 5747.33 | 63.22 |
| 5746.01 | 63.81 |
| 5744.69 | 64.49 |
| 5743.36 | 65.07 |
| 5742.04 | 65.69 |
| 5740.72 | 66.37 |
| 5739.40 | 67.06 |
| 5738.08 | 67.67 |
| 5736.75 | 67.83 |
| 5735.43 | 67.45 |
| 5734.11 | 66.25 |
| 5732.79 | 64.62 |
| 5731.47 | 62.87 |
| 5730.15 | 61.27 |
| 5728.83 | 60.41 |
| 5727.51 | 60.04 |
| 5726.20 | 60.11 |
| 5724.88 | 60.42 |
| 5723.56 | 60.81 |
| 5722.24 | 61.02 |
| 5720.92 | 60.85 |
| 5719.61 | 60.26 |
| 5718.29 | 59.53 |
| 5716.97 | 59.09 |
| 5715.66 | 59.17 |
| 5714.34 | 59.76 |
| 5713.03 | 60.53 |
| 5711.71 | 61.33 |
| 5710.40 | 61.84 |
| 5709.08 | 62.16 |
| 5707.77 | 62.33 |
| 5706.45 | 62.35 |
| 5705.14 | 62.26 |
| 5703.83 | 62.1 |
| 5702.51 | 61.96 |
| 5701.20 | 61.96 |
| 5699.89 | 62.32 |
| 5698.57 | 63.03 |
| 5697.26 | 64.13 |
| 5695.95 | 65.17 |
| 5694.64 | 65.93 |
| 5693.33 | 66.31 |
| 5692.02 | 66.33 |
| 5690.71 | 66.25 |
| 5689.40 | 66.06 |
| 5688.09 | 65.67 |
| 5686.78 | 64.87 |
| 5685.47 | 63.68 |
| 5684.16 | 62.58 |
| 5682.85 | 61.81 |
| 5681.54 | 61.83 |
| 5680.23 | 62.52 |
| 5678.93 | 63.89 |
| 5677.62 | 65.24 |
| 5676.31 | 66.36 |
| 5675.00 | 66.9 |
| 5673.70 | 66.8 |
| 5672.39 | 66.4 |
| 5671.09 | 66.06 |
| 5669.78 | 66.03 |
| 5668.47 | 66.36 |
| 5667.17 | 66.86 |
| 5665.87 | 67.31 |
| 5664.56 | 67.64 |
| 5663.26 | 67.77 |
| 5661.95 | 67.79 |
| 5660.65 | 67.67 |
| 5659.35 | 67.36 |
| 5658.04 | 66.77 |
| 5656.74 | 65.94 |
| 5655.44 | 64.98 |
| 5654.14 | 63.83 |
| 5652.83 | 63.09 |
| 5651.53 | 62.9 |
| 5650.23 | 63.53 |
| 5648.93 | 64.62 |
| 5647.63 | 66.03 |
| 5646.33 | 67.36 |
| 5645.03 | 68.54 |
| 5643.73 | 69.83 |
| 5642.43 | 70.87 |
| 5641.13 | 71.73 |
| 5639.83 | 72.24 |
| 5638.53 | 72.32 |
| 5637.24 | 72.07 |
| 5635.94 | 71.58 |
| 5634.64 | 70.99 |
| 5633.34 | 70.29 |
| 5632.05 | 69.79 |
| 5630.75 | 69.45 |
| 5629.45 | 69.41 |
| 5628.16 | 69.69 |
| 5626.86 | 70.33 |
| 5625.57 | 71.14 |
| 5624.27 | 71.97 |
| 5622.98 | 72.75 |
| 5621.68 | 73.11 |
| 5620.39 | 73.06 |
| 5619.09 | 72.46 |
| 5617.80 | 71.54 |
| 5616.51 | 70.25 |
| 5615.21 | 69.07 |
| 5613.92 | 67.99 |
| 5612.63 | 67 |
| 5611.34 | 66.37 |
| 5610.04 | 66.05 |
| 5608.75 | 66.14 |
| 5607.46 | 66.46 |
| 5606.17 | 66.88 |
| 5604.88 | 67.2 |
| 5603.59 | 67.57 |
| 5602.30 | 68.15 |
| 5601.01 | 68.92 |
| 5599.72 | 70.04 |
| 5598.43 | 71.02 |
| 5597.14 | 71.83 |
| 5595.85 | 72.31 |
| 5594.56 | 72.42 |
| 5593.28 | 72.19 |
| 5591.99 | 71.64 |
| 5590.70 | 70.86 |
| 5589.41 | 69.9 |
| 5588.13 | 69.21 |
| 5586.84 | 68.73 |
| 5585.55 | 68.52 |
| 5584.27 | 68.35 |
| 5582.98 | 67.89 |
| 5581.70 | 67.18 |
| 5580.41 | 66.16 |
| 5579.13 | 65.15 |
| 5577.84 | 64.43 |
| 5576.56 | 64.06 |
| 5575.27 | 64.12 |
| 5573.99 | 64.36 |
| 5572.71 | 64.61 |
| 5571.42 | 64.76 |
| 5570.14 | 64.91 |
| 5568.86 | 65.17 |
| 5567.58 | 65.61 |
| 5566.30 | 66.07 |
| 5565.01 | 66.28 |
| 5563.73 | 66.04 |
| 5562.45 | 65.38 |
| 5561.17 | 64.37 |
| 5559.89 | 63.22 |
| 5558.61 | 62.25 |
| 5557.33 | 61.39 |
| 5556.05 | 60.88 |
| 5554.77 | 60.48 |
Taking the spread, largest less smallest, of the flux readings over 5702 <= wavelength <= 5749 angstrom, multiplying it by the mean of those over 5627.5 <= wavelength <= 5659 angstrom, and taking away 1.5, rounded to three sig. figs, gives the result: 595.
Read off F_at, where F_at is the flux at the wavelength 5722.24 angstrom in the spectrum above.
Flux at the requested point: 61.02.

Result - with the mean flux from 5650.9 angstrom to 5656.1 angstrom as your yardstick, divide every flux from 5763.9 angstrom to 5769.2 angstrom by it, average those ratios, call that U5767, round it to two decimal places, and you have 1.06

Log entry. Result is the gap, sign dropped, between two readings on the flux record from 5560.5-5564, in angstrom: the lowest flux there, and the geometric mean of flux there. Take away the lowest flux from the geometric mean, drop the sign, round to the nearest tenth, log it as 0.9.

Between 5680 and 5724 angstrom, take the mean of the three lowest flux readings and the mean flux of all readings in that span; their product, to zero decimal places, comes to 3709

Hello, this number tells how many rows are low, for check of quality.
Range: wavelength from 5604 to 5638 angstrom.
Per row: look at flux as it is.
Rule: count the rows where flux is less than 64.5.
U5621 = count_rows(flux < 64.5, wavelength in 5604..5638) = 0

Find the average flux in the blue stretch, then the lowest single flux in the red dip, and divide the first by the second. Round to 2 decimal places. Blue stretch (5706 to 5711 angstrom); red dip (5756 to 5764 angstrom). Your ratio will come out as 0.96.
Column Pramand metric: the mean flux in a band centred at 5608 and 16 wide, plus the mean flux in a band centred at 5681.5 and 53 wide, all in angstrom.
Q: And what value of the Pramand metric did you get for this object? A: 132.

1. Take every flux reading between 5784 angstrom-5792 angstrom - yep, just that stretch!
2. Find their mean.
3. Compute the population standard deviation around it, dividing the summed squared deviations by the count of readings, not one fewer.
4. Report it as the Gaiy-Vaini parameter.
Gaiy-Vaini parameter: 1.63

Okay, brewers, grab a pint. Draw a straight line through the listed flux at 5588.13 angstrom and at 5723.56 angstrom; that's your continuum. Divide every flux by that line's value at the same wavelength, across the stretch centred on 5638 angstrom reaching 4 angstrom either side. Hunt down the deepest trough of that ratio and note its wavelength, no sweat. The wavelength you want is 5634.64 angstrom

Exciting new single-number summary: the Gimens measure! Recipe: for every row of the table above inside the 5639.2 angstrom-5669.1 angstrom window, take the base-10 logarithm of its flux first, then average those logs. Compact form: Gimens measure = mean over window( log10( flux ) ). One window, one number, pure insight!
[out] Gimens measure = 1.826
